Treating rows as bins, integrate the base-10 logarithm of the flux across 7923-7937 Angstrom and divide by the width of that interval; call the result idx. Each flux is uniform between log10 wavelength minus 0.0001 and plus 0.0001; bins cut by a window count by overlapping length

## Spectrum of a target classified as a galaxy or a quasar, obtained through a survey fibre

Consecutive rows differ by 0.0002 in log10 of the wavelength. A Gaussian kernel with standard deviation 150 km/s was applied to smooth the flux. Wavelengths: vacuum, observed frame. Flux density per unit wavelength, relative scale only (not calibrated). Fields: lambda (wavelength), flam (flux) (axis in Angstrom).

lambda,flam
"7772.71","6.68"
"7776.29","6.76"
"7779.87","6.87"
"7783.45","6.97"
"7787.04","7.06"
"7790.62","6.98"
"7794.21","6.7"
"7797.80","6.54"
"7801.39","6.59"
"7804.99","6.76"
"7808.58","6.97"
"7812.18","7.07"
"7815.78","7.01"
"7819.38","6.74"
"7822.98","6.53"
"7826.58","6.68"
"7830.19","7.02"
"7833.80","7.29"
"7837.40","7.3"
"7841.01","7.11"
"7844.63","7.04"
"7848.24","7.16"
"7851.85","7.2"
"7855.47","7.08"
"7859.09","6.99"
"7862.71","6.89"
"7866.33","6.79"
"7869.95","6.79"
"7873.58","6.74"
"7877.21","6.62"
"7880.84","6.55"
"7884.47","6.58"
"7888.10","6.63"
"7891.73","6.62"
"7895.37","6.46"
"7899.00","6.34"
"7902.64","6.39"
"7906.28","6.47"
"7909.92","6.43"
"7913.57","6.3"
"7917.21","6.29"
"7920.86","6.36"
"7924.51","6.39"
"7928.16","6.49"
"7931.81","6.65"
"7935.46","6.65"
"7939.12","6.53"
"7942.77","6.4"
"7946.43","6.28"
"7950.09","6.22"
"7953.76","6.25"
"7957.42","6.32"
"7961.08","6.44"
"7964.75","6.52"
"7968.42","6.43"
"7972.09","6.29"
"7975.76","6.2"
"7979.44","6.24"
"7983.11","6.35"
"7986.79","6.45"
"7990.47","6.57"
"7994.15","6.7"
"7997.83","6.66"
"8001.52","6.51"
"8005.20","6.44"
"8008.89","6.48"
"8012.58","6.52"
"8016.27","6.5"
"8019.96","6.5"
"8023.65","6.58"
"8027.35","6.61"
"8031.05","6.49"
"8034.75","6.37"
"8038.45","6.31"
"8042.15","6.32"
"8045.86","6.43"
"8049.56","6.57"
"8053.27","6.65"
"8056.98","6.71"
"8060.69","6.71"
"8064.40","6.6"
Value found 0.816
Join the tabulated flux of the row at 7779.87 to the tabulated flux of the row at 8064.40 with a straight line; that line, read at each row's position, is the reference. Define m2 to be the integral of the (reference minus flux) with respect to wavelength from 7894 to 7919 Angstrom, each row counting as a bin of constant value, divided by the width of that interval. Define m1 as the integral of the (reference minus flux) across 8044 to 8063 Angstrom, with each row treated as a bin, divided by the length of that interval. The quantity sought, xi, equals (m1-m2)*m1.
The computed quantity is 0.001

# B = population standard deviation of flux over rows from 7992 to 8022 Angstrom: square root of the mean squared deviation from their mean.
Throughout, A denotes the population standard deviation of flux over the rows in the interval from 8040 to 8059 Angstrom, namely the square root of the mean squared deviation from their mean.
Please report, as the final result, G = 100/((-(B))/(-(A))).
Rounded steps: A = 0.14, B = 0.09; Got 168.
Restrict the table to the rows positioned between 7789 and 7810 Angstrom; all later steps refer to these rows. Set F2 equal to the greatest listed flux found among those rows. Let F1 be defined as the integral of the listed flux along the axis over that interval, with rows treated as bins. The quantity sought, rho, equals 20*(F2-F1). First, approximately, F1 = 142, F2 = 6.98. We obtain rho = -2696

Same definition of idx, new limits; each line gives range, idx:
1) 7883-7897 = 0.818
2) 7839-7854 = 0.853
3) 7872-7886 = 0.821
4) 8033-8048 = 0.804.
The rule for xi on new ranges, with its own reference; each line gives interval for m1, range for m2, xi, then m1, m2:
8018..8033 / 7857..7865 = 0.022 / 0.09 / -0.14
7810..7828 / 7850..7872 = 0.004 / 0.02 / -0.16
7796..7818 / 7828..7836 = 0.008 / 0.02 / -0.32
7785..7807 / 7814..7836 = 0.011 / 0.08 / -0.06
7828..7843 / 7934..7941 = 0.168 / -0.35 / 0.14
